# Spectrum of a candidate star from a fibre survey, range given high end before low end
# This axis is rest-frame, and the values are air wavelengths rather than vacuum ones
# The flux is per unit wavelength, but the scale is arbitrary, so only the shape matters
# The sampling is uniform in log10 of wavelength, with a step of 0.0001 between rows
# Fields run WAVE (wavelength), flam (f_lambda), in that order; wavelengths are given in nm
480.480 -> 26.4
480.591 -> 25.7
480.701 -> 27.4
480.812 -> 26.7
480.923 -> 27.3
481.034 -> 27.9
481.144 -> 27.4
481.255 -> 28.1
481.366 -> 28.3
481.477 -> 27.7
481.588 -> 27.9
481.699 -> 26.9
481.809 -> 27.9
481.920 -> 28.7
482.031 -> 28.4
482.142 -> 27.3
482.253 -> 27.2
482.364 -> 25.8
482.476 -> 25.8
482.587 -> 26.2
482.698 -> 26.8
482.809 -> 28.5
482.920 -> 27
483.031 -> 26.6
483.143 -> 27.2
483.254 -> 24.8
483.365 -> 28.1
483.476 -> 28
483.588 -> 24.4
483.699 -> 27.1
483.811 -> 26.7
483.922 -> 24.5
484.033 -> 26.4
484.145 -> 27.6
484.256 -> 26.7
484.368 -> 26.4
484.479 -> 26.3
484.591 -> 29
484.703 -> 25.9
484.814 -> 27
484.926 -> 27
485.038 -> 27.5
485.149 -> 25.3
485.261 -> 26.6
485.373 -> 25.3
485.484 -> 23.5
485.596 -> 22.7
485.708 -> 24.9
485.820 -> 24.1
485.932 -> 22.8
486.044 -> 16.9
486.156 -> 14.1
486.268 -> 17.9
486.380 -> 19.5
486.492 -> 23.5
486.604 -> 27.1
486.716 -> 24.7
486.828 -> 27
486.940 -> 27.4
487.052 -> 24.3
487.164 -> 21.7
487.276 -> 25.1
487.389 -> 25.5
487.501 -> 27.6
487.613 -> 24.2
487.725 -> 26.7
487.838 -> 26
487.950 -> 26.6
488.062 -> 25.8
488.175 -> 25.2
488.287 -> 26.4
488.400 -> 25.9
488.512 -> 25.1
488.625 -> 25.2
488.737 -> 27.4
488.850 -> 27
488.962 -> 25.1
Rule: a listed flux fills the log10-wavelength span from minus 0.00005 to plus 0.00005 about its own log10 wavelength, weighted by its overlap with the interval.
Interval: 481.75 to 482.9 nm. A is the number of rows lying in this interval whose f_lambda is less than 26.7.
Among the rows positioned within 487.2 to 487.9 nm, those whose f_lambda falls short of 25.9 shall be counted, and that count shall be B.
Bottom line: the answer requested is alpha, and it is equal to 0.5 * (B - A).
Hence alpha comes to 0.0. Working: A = 3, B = 3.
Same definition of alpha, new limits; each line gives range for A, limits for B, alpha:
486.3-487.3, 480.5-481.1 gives -2.5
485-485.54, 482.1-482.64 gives -1.0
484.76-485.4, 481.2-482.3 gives -1.5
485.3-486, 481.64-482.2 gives -3.0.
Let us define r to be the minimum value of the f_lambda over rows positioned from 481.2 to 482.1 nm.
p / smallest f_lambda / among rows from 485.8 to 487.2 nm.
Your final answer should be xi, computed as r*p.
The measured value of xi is 379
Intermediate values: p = 14.1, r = 26.9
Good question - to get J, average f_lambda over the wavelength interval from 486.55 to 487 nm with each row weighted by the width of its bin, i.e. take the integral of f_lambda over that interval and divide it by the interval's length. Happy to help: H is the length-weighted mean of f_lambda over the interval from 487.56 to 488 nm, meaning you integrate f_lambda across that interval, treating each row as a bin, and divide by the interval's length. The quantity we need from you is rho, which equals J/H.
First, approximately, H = 25.9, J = 26.5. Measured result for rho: 1.03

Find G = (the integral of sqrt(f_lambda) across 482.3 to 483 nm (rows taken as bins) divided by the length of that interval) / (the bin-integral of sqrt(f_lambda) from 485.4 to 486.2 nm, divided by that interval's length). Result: 1.118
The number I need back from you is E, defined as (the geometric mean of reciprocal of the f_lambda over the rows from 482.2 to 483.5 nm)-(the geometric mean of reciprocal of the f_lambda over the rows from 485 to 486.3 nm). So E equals -0.008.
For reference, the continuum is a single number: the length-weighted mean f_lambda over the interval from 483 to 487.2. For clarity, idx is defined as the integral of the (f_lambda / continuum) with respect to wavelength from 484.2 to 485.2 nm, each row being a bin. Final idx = 1.1 nm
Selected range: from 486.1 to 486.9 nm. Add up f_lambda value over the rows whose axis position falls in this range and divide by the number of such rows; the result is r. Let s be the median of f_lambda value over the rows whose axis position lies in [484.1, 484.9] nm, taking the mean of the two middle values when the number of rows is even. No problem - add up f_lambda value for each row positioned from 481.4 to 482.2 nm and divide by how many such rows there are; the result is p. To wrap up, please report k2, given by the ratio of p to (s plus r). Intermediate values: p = 28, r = 22.0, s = 26.7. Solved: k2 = 0.572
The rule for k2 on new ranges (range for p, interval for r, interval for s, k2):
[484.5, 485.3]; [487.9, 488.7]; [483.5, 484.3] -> 0.513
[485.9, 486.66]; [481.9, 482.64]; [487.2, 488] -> 0.382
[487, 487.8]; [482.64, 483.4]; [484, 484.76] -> 0.468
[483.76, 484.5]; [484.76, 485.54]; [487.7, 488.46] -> 0.507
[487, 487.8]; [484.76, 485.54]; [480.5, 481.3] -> 0.468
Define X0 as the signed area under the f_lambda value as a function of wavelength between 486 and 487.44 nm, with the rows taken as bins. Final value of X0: 33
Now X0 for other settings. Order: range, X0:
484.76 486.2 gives 34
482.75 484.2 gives 39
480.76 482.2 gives 40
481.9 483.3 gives 38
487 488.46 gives 37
